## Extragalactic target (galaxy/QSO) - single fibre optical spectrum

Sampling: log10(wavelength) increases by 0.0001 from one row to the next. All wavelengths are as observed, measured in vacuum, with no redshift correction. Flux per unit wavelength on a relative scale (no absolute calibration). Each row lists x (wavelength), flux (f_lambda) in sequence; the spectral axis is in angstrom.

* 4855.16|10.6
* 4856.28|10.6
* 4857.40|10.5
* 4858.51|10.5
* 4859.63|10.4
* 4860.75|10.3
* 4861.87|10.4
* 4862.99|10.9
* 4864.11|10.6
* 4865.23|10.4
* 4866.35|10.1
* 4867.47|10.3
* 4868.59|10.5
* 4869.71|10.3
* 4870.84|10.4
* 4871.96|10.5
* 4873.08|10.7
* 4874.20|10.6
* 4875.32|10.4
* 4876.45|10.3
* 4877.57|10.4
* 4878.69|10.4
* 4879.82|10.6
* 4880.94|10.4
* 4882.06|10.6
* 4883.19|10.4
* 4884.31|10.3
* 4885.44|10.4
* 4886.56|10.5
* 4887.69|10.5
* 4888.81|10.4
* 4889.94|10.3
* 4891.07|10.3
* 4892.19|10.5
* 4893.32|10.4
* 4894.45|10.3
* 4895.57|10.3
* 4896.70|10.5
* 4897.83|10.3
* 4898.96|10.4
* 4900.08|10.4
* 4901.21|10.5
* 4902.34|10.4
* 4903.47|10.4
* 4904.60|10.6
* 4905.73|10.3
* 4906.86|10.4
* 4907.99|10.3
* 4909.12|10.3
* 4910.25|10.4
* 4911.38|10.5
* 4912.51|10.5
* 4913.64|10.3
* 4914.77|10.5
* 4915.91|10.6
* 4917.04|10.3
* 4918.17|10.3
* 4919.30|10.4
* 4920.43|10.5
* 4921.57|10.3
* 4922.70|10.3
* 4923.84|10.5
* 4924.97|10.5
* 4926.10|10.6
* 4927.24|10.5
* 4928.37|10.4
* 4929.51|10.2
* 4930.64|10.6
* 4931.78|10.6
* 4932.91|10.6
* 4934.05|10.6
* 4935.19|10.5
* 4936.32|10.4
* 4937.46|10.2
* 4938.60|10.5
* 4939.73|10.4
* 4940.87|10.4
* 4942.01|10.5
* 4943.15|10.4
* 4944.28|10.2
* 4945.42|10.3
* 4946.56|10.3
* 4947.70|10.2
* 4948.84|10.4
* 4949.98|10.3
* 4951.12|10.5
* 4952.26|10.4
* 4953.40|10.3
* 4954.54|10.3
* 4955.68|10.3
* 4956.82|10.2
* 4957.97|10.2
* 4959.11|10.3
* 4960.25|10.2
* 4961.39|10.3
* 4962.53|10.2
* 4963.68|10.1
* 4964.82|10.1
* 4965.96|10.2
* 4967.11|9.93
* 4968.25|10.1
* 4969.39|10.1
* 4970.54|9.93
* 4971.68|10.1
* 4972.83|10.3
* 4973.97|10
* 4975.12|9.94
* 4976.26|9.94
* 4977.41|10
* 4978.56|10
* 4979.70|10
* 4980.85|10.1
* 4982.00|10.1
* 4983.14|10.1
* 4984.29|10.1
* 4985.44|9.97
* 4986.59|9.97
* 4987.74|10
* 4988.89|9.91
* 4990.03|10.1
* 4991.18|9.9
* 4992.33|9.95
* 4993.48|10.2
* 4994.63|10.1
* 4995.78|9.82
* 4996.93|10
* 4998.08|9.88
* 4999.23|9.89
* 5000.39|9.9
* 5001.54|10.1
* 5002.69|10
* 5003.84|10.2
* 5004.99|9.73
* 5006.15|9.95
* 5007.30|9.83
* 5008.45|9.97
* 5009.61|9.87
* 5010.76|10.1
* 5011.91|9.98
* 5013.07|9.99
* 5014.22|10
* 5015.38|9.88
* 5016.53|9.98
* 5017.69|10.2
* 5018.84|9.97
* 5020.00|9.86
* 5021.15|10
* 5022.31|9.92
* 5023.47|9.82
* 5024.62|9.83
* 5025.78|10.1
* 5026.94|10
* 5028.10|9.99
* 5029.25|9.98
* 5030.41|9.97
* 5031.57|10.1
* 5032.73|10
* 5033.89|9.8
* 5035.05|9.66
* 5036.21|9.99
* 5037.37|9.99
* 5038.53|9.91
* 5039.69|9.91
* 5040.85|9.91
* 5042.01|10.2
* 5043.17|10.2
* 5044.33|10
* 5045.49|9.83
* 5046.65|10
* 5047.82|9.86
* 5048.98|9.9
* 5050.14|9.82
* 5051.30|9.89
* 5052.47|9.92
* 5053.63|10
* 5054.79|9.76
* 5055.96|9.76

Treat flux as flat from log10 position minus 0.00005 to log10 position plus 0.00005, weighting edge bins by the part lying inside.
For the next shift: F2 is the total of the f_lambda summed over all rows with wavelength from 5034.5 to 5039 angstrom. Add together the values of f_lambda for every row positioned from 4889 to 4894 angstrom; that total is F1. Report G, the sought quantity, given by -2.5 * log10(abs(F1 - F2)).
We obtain -0.7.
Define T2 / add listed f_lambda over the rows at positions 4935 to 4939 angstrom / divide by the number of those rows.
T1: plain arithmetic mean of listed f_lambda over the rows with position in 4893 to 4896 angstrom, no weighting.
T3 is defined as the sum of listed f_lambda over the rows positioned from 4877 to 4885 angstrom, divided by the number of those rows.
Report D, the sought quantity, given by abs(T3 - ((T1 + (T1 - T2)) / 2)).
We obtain 5.31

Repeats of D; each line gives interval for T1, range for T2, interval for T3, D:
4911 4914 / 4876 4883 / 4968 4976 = 4.86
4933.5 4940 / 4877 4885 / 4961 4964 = 4.99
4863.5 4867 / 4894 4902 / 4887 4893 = 5.23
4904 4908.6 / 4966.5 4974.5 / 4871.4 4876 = 5.18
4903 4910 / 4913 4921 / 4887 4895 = 5.21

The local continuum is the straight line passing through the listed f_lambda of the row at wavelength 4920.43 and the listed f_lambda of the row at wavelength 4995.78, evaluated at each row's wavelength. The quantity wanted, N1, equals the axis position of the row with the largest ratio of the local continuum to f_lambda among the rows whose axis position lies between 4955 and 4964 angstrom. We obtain 4963.68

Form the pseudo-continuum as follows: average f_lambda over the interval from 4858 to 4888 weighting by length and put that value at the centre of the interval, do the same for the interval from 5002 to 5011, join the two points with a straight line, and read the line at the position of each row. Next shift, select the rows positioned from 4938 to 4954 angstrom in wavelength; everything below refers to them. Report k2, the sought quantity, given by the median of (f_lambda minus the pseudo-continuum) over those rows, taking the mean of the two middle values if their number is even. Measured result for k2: 0.20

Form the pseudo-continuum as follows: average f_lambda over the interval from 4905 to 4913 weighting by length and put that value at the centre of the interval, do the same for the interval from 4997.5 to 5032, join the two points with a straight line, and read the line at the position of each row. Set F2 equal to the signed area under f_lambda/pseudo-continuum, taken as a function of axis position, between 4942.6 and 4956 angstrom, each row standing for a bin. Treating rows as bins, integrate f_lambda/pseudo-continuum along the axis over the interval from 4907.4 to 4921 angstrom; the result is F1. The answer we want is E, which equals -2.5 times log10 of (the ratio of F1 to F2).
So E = -0.010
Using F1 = 13.7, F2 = 13.5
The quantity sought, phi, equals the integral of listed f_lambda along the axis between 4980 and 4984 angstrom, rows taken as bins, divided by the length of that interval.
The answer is 10.1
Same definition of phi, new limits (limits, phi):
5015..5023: 10.0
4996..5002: 9.9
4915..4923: 10.4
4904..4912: 10.4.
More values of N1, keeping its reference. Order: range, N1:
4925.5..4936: 4929.51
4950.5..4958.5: 4956.82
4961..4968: 4967.11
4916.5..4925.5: 4917.04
